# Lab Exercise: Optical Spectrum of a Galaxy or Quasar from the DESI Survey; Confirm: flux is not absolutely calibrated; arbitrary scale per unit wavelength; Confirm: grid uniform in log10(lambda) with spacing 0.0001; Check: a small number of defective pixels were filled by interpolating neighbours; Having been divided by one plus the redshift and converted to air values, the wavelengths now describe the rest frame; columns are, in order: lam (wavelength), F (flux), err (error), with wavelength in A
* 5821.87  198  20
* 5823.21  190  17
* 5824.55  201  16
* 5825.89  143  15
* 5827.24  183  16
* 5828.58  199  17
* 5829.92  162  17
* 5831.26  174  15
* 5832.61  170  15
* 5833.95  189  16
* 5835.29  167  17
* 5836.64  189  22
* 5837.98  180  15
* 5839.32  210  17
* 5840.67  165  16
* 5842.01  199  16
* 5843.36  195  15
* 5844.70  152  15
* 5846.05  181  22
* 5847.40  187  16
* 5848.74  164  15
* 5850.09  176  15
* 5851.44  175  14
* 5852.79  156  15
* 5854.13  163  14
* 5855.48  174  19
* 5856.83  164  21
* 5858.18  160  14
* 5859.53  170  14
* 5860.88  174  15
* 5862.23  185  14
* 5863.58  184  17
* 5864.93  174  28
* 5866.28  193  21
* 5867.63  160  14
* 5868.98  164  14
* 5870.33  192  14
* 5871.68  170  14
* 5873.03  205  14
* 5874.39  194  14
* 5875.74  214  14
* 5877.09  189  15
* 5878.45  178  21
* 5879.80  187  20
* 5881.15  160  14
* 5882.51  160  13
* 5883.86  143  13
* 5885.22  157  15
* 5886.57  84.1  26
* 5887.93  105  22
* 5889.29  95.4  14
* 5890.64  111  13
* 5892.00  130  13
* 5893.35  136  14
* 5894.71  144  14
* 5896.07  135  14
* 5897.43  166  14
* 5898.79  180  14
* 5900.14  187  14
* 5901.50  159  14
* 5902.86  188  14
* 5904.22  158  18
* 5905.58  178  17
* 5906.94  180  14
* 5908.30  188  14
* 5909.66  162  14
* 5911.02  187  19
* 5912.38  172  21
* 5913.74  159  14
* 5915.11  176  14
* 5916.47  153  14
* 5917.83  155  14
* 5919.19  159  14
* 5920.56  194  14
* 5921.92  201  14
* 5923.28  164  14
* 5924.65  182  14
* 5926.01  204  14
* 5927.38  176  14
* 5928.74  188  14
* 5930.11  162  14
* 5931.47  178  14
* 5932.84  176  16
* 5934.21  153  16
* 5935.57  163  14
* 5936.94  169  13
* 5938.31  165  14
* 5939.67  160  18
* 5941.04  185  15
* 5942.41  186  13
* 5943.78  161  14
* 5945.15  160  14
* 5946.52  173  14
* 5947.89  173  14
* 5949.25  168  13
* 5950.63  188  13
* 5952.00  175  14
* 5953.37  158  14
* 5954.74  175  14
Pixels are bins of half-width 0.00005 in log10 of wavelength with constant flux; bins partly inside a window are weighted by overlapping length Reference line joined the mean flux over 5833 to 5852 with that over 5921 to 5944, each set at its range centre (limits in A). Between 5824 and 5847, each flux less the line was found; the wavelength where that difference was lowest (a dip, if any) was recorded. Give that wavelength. 5825.89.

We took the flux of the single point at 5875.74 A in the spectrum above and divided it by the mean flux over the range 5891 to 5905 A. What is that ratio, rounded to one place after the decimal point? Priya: 1.4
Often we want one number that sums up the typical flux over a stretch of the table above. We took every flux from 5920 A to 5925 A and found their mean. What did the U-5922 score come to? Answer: 185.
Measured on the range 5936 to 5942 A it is 170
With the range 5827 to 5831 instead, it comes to 181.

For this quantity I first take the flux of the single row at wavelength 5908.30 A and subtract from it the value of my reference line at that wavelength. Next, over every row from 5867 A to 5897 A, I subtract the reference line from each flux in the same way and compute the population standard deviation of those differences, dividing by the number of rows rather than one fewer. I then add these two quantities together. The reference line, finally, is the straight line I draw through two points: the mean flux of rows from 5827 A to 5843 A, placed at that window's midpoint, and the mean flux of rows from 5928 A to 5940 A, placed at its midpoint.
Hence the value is 50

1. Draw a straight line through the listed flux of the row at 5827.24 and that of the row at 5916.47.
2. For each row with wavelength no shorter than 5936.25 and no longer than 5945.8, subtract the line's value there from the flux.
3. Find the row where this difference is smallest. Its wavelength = 5939.67 A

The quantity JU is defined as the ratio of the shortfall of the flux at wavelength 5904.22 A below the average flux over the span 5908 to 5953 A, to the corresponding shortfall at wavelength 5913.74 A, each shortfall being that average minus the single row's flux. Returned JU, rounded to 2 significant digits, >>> 1.1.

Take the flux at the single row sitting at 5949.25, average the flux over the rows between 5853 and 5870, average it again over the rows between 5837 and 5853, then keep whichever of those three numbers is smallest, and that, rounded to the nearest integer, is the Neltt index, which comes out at 168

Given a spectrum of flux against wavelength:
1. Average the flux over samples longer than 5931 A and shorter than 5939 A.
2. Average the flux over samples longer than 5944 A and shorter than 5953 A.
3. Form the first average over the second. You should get 0.97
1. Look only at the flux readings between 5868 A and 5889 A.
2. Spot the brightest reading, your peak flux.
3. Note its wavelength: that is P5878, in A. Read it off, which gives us 5875.74 A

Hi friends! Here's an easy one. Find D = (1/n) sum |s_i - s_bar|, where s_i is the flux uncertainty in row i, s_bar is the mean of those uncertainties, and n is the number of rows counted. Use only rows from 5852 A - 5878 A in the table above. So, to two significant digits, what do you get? 2.7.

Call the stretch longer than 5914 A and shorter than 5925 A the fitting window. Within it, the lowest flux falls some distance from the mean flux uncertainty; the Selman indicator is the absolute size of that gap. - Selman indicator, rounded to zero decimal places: 139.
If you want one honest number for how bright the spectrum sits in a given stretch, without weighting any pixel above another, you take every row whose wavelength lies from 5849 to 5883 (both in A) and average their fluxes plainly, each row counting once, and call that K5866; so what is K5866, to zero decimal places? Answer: 177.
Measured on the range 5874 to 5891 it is 152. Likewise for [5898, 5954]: 173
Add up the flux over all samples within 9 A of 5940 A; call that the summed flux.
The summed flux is 2202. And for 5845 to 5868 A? 2940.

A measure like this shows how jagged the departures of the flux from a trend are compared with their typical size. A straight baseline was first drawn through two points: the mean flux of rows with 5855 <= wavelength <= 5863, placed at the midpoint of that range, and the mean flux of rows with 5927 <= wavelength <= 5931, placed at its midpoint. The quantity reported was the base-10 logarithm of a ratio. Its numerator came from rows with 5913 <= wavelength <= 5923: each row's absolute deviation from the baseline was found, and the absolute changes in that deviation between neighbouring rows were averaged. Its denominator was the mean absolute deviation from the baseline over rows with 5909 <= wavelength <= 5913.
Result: -0.04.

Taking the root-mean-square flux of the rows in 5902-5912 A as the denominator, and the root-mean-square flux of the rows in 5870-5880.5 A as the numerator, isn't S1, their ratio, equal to 1.08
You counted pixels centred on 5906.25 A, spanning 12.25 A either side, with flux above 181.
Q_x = 4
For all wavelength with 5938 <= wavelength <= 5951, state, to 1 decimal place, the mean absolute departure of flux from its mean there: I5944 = 9.1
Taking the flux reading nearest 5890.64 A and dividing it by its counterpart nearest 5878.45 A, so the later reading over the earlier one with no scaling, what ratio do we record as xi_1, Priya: 0.62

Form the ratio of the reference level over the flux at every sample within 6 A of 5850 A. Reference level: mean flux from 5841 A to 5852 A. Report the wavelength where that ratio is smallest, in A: 5847.40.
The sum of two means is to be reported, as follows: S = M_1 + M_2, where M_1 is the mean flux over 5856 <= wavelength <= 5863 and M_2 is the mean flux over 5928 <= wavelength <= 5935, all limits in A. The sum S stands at 342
